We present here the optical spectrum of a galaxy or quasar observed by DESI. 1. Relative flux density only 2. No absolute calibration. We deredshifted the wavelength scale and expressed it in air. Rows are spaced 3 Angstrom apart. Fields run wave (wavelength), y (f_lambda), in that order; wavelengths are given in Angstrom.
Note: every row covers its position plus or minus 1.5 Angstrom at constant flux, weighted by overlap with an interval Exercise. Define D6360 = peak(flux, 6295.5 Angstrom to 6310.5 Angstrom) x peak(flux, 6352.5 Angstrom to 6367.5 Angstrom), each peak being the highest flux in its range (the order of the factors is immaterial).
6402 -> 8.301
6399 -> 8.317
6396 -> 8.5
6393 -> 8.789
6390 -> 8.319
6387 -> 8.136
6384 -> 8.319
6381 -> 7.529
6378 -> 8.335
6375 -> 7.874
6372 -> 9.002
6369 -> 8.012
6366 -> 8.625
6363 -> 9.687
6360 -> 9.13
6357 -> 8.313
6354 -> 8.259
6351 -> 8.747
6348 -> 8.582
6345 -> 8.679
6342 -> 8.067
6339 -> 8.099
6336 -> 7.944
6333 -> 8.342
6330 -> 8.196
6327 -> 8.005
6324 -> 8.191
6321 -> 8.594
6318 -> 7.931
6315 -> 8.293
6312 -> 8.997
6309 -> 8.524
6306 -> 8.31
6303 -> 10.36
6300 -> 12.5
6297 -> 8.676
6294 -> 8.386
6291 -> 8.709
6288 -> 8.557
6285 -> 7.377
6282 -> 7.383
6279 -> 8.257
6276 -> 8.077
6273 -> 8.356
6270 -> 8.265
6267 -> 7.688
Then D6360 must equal 121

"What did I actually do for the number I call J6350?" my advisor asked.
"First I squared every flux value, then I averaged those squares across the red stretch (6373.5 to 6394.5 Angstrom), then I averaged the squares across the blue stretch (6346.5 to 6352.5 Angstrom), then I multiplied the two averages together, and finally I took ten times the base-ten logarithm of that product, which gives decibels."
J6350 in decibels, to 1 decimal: 37.0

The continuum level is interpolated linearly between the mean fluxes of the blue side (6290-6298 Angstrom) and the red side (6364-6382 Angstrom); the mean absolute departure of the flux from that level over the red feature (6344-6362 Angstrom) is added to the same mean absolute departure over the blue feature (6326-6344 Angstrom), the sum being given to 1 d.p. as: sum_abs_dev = 0.6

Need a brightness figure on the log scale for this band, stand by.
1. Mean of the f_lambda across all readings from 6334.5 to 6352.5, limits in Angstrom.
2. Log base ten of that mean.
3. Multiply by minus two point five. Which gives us -2.30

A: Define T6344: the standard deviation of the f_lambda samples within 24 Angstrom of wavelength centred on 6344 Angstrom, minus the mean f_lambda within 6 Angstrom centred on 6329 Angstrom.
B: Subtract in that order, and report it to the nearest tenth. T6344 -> -7.8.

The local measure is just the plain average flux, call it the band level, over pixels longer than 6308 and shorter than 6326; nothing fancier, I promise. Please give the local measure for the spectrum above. 8.4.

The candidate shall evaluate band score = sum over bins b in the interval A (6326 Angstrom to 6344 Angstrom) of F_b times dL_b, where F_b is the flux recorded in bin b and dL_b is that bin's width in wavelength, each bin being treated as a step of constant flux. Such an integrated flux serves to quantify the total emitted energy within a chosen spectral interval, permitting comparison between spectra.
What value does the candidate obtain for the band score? 146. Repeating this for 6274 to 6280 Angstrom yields 49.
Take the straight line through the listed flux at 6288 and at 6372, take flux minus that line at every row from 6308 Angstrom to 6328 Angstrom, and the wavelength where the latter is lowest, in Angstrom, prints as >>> 6318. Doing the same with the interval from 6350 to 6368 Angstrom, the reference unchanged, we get 6354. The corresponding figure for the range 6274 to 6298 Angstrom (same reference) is 6285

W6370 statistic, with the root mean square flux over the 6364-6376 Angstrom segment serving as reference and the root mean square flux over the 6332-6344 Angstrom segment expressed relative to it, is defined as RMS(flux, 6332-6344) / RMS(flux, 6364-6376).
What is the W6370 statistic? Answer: 0.97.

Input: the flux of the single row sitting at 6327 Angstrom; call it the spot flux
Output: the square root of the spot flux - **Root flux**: 2.83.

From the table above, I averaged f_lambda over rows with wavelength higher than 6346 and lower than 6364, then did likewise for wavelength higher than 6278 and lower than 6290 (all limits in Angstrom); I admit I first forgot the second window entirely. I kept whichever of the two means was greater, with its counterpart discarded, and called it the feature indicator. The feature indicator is 8.8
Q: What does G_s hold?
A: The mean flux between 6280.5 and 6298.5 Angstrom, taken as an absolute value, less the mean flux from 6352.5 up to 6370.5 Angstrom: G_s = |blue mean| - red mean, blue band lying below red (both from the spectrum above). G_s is -0.5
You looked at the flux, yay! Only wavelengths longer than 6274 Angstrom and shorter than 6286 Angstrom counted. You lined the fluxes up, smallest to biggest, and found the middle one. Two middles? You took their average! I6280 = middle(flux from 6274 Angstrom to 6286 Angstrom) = 7.73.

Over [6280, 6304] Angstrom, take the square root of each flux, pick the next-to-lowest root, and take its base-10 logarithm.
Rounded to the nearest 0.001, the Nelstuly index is 0.434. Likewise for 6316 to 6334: 0.452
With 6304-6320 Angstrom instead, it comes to 0.459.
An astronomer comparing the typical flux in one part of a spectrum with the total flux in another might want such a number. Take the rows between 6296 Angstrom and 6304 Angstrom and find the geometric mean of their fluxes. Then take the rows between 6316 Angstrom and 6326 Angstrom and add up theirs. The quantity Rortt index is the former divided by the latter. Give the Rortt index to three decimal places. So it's 0.421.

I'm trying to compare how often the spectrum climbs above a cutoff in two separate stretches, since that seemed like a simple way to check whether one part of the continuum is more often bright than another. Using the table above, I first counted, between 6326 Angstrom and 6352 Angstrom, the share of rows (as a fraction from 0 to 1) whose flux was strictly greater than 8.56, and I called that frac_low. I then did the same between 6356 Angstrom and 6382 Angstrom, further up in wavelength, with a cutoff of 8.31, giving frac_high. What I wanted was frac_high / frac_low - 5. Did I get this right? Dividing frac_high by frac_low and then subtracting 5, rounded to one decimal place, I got -3.0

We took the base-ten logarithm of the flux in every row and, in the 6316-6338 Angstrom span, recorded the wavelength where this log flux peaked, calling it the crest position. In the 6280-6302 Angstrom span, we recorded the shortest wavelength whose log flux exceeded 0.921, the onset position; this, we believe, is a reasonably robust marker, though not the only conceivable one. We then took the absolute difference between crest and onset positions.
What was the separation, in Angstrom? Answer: 33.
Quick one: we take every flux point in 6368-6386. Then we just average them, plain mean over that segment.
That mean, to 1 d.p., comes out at 8.2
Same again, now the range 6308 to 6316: 8.6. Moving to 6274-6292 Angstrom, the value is 8.1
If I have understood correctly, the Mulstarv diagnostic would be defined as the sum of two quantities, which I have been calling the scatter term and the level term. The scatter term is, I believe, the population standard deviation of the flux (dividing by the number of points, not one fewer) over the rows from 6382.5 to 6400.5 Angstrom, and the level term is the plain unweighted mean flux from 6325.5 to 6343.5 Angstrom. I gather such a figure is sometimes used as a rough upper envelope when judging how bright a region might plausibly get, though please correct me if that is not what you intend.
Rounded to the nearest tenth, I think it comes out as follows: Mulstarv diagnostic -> 8.3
